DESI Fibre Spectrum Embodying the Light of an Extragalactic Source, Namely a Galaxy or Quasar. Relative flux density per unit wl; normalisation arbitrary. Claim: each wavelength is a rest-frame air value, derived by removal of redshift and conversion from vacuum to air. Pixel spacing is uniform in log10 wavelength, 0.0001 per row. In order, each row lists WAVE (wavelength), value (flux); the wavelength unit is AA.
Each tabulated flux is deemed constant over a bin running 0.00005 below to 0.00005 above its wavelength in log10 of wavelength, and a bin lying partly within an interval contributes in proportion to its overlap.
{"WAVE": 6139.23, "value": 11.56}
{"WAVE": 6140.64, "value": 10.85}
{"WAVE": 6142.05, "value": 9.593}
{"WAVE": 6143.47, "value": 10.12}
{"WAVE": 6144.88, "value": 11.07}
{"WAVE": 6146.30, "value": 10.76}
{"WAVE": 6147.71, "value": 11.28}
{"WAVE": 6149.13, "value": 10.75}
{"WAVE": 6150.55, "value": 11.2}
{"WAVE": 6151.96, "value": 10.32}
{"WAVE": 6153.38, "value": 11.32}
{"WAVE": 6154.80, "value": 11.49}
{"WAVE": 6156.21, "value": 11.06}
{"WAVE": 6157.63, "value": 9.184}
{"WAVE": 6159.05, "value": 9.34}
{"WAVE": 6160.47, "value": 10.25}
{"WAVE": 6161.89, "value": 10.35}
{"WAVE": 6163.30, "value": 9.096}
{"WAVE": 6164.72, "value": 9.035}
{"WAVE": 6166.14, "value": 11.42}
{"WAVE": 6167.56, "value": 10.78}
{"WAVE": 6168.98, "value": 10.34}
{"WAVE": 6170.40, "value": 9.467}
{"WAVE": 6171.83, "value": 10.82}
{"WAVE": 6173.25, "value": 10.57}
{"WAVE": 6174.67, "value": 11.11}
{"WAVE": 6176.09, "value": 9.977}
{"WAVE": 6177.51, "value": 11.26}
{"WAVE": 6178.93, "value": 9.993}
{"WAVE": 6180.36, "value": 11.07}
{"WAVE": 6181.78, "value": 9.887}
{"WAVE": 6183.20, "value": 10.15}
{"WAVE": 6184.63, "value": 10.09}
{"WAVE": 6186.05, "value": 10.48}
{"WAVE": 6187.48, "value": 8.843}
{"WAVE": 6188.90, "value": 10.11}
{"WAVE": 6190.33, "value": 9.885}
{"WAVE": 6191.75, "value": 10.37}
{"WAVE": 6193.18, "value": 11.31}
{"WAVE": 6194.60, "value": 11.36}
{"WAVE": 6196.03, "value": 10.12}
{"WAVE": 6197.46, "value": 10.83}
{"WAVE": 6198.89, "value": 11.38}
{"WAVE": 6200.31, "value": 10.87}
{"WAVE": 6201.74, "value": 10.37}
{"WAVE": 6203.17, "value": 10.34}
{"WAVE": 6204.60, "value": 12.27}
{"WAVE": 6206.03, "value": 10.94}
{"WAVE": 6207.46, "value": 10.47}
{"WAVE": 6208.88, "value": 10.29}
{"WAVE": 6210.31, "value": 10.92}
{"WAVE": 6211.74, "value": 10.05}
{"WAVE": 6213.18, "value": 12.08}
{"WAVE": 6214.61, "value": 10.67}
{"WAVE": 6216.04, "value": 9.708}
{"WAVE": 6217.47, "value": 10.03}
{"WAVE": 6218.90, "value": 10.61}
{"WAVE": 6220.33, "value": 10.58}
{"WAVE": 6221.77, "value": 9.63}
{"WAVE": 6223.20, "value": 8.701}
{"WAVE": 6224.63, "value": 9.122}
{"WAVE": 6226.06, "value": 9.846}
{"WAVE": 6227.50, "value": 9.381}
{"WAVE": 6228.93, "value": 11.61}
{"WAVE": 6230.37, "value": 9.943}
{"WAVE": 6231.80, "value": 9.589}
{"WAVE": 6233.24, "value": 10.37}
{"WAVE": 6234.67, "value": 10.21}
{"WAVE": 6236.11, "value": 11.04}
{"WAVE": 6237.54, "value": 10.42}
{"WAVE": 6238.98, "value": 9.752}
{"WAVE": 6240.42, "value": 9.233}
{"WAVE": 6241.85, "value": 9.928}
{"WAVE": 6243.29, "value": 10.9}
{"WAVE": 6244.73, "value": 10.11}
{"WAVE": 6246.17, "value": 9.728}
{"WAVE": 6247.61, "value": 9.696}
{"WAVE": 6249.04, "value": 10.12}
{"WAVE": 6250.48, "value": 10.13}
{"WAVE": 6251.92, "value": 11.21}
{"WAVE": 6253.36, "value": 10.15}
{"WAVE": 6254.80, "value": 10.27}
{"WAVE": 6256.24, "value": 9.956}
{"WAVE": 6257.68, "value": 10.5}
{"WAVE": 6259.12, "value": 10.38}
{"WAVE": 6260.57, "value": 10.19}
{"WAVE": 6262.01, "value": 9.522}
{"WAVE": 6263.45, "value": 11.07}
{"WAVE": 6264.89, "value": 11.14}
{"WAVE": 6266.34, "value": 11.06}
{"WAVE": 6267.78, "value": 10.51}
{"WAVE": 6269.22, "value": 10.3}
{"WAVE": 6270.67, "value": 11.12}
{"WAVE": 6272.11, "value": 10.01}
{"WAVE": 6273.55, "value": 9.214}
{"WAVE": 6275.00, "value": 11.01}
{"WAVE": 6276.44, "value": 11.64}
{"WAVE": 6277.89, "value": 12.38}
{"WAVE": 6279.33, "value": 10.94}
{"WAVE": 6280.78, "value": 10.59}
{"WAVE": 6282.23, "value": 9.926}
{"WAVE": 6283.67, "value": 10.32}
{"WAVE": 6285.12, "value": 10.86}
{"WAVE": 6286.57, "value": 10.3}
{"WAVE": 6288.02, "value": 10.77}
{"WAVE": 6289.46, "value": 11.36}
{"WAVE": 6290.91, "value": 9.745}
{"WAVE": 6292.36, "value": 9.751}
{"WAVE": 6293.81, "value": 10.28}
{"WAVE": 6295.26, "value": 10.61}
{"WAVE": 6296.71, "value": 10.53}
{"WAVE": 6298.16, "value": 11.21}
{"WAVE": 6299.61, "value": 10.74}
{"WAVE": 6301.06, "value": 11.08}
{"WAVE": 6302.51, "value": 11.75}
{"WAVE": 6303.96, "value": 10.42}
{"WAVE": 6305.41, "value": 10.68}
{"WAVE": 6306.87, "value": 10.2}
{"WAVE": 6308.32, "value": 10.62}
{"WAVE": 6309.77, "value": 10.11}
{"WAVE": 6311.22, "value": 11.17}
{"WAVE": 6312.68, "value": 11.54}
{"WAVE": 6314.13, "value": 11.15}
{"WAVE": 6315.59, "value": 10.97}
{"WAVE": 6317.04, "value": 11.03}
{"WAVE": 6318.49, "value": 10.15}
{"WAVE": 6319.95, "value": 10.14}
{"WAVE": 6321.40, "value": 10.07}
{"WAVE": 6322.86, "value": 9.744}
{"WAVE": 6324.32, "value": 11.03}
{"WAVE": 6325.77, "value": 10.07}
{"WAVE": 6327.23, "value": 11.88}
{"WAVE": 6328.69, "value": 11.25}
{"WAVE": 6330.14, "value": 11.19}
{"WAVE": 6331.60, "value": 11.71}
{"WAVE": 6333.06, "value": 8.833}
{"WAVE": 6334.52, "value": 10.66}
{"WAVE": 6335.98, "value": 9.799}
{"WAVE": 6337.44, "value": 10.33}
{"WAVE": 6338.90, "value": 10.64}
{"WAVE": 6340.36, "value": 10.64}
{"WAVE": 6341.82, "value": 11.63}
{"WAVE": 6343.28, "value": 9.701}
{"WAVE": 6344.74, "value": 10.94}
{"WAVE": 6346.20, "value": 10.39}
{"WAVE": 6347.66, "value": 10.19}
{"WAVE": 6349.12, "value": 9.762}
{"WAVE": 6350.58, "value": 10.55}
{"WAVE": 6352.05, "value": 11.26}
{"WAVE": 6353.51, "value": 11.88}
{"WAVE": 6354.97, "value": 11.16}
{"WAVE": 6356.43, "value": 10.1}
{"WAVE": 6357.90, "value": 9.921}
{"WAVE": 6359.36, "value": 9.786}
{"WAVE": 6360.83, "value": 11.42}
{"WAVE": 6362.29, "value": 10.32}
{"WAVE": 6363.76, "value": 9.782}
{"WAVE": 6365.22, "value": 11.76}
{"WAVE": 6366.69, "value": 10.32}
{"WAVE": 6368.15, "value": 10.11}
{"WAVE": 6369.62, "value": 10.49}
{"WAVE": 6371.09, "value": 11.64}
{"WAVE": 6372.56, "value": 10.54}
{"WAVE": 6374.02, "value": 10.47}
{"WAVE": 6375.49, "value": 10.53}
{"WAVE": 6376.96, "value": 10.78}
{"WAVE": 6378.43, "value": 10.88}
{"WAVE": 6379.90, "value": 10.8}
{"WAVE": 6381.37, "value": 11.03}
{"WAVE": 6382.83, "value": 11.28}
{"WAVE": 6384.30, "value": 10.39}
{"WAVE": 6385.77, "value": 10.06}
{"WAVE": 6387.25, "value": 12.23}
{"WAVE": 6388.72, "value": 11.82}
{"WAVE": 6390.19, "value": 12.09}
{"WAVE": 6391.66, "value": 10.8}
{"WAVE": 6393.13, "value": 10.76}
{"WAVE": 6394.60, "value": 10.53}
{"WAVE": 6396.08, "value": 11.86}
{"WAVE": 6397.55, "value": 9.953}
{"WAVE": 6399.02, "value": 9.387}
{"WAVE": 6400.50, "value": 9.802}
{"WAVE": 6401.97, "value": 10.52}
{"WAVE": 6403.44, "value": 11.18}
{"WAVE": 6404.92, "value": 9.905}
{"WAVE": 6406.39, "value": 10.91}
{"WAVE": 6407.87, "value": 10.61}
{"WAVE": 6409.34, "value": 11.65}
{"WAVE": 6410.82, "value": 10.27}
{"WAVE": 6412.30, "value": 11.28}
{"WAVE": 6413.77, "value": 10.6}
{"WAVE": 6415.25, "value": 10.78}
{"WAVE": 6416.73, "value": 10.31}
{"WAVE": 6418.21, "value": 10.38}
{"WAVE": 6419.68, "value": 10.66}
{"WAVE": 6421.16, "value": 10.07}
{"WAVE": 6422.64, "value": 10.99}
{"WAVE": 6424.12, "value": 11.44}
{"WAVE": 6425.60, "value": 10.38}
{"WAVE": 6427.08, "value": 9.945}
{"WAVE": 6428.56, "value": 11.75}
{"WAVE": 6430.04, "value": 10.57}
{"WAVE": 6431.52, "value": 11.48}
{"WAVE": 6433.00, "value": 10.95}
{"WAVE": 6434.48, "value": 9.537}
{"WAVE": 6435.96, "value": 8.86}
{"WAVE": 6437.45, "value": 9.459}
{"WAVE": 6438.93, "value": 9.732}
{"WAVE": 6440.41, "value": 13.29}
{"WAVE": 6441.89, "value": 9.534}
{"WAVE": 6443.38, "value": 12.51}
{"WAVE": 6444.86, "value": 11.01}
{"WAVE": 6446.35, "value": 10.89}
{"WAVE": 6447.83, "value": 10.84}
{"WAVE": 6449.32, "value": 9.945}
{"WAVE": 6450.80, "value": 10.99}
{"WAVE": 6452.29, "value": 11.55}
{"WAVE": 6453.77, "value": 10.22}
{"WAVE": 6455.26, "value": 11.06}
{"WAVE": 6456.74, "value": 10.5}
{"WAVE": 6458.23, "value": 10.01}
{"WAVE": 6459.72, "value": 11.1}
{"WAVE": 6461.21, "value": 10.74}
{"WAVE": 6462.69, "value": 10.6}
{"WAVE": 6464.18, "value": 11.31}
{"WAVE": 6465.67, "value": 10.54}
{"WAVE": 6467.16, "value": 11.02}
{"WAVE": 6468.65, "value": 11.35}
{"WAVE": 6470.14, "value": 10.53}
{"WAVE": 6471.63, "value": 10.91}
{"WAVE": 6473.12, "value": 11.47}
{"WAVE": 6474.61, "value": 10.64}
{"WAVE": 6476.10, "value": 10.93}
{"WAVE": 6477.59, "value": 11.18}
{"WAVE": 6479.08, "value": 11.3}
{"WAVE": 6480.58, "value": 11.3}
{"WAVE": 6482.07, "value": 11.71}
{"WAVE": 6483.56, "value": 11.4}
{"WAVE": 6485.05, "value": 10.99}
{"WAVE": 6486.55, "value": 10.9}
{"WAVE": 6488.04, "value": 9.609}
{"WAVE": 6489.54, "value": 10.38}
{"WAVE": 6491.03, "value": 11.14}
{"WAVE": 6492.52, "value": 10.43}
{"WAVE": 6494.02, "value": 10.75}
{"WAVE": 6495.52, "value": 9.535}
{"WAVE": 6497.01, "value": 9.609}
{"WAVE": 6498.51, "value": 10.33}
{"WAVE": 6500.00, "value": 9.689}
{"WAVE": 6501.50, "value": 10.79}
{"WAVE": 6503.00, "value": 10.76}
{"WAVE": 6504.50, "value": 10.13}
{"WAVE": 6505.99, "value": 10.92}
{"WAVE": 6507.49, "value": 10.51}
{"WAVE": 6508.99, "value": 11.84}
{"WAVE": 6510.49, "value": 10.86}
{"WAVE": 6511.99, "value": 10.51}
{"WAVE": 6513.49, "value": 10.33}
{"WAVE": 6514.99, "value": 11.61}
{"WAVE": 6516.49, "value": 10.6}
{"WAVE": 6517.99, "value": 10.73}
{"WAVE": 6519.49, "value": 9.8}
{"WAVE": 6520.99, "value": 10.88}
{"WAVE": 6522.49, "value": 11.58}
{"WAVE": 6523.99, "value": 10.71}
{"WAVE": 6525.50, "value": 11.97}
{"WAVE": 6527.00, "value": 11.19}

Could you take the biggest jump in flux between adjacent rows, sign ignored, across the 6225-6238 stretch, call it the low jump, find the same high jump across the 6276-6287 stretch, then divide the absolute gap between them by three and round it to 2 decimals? 0.26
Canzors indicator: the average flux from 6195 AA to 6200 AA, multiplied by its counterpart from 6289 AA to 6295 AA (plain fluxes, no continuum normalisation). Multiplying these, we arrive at 111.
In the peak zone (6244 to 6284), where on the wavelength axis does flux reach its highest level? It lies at 6277.89 AA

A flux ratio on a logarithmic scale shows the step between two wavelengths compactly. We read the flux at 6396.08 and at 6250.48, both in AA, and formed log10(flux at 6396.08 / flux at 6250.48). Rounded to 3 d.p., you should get 0.068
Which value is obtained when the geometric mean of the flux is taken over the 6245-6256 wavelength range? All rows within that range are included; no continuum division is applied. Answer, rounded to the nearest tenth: 10.2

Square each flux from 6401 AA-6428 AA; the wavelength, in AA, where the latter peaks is 6409.34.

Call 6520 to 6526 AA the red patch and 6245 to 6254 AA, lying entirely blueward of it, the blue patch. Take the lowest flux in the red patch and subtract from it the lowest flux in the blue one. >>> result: 1.0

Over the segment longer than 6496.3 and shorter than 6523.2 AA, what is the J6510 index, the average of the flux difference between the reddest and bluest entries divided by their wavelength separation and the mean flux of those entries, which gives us 5.358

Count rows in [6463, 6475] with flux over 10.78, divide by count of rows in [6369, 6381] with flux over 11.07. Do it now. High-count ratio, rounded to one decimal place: 5.0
